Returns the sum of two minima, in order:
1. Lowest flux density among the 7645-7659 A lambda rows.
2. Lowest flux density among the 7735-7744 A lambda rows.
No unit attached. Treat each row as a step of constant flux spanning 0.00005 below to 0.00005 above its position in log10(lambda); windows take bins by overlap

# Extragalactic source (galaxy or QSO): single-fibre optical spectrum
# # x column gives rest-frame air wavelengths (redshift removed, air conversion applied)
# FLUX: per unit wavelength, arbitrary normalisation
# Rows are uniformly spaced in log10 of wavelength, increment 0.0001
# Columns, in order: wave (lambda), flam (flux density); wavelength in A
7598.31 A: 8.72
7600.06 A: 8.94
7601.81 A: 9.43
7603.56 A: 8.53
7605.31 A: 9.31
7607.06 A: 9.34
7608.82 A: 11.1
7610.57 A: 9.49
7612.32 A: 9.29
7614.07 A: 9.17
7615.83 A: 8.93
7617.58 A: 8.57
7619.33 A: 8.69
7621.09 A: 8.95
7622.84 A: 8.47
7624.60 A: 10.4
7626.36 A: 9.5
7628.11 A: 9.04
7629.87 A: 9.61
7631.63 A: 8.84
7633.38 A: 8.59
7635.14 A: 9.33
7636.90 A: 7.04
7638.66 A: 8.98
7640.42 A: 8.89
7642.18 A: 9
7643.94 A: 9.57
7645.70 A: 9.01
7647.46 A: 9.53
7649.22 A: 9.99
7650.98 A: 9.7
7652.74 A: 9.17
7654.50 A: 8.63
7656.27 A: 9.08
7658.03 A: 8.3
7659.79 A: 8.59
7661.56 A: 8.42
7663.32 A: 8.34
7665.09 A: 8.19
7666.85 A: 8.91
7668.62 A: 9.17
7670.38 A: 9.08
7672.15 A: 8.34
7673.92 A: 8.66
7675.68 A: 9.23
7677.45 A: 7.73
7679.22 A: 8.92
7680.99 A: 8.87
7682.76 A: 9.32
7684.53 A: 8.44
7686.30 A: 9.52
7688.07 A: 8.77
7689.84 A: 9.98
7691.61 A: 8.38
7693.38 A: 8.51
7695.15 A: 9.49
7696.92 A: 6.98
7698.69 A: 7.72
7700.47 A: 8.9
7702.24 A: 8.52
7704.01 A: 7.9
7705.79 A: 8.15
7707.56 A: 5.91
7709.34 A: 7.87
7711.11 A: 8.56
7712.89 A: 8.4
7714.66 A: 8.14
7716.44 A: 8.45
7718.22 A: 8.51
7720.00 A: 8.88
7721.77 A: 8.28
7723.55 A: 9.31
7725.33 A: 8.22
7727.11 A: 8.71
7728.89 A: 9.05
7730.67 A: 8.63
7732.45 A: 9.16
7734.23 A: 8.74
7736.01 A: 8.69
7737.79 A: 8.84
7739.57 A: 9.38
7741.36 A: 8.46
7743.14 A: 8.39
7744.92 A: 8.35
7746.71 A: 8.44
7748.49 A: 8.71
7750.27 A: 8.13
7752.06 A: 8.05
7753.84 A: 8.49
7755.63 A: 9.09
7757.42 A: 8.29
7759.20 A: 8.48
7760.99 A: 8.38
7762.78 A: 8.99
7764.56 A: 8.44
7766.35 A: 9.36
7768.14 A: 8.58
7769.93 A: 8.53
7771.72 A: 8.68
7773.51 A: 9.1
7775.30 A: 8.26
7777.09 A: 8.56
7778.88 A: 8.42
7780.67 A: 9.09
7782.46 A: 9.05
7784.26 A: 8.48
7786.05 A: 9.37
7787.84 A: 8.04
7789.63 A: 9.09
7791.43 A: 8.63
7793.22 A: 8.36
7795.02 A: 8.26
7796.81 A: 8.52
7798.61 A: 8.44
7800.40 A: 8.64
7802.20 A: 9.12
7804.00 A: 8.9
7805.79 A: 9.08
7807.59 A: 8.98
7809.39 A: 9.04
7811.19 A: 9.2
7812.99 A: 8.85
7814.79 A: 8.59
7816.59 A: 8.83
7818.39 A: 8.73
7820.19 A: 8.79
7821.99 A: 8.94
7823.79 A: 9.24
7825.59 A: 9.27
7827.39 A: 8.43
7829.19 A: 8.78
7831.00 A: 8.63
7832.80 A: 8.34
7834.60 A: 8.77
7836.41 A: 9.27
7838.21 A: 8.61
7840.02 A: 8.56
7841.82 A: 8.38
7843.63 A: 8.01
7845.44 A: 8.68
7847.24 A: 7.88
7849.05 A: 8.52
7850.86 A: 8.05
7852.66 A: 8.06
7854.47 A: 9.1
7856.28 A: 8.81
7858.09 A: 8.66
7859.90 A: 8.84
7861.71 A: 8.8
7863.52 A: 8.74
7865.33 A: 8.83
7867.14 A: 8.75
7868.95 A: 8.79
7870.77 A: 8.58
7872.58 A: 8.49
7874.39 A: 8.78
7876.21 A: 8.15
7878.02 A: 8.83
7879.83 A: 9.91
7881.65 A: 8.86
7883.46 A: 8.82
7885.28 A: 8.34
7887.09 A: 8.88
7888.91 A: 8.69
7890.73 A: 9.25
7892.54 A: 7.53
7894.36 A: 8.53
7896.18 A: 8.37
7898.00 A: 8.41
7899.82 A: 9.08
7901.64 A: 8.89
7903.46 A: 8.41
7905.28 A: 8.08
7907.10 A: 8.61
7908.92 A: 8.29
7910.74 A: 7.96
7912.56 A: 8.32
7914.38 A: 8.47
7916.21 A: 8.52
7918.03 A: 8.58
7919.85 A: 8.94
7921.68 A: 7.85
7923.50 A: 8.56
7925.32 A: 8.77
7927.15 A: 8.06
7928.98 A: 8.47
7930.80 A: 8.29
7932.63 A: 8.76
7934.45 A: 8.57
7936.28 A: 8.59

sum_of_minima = 16.7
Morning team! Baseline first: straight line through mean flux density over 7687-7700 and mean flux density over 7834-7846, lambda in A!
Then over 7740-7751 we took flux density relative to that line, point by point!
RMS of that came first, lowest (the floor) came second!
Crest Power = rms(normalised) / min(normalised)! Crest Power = 1.04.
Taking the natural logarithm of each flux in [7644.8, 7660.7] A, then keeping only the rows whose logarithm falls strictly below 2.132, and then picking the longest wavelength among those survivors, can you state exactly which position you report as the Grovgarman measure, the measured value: 7658.03 A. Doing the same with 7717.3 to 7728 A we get 7725.33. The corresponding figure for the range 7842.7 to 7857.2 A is 7852.66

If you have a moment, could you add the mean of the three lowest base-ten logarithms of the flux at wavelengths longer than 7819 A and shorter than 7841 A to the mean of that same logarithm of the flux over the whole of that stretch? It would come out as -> 1.87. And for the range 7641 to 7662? 1.88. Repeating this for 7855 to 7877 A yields 1.86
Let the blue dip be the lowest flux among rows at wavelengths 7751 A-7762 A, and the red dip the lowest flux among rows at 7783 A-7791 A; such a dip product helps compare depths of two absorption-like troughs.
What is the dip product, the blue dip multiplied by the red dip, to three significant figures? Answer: 64.7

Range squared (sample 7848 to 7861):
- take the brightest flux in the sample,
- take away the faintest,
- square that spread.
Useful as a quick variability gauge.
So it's 1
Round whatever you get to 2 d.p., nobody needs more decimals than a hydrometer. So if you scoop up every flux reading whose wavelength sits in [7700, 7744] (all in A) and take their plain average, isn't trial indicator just 8.48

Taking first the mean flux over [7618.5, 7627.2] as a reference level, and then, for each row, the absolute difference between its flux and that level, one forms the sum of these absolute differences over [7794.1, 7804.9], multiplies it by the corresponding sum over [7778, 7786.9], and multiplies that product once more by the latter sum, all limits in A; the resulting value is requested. 12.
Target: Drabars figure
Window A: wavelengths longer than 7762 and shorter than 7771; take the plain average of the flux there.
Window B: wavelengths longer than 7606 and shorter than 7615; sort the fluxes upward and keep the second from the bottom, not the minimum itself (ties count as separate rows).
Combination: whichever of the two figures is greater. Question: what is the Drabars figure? 9.29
